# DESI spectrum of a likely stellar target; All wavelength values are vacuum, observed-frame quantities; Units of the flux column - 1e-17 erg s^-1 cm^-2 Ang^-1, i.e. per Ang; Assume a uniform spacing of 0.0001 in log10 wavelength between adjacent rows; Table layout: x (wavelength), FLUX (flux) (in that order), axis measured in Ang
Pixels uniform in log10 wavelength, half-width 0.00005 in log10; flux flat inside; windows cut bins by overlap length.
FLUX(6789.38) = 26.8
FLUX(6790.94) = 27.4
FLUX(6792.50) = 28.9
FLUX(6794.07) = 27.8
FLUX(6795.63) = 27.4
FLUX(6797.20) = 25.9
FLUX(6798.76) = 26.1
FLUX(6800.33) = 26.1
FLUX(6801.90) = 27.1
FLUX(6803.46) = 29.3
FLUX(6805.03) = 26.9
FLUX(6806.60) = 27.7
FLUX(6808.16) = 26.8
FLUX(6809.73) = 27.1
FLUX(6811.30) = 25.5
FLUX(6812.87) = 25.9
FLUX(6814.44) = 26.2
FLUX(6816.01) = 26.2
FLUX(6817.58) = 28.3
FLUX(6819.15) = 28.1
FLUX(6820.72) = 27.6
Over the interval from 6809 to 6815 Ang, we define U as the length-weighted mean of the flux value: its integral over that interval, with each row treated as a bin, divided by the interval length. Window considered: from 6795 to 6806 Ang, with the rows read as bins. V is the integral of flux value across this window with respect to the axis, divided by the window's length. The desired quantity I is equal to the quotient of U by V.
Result 0.970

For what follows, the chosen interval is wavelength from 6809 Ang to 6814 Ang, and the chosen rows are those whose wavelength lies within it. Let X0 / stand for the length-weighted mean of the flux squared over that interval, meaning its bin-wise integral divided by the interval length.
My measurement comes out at 684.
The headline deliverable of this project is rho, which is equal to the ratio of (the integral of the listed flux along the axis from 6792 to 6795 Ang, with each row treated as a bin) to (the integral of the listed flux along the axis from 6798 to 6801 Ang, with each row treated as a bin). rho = 1.08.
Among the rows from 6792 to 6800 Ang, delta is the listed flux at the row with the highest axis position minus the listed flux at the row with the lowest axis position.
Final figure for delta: -2.8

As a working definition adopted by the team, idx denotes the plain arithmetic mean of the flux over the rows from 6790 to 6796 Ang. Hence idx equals 27.9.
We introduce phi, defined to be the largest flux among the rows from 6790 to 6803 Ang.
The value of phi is 28.9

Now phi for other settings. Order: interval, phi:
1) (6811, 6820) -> 28.3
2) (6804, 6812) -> 27.7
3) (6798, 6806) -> 29.3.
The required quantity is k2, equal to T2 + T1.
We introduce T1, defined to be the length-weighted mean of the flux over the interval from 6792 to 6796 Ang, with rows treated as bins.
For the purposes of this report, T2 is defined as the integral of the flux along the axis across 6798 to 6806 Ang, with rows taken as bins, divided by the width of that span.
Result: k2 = 55.1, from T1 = 28.0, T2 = 27.1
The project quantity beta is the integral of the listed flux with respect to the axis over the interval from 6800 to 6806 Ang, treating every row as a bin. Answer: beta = 165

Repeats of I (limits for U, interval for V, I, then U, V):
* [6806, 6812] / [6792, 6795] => 0.948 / 26.8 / 28.2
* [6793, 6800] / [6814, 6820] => 0.984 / 26.8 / 27.3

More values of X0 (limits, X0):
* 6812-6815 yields 677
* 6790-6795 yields 784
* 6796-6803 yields 703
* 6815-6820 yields 756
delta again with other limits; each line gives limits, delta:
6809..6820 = 1.0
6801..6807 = 0.6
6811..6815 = 0.7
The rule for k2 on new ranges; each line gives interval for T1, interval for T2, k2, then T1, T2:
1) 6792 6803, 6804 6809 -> 54.3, 27.1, 27.2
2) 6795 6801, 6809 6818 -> 52.8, 26.3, 26.4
